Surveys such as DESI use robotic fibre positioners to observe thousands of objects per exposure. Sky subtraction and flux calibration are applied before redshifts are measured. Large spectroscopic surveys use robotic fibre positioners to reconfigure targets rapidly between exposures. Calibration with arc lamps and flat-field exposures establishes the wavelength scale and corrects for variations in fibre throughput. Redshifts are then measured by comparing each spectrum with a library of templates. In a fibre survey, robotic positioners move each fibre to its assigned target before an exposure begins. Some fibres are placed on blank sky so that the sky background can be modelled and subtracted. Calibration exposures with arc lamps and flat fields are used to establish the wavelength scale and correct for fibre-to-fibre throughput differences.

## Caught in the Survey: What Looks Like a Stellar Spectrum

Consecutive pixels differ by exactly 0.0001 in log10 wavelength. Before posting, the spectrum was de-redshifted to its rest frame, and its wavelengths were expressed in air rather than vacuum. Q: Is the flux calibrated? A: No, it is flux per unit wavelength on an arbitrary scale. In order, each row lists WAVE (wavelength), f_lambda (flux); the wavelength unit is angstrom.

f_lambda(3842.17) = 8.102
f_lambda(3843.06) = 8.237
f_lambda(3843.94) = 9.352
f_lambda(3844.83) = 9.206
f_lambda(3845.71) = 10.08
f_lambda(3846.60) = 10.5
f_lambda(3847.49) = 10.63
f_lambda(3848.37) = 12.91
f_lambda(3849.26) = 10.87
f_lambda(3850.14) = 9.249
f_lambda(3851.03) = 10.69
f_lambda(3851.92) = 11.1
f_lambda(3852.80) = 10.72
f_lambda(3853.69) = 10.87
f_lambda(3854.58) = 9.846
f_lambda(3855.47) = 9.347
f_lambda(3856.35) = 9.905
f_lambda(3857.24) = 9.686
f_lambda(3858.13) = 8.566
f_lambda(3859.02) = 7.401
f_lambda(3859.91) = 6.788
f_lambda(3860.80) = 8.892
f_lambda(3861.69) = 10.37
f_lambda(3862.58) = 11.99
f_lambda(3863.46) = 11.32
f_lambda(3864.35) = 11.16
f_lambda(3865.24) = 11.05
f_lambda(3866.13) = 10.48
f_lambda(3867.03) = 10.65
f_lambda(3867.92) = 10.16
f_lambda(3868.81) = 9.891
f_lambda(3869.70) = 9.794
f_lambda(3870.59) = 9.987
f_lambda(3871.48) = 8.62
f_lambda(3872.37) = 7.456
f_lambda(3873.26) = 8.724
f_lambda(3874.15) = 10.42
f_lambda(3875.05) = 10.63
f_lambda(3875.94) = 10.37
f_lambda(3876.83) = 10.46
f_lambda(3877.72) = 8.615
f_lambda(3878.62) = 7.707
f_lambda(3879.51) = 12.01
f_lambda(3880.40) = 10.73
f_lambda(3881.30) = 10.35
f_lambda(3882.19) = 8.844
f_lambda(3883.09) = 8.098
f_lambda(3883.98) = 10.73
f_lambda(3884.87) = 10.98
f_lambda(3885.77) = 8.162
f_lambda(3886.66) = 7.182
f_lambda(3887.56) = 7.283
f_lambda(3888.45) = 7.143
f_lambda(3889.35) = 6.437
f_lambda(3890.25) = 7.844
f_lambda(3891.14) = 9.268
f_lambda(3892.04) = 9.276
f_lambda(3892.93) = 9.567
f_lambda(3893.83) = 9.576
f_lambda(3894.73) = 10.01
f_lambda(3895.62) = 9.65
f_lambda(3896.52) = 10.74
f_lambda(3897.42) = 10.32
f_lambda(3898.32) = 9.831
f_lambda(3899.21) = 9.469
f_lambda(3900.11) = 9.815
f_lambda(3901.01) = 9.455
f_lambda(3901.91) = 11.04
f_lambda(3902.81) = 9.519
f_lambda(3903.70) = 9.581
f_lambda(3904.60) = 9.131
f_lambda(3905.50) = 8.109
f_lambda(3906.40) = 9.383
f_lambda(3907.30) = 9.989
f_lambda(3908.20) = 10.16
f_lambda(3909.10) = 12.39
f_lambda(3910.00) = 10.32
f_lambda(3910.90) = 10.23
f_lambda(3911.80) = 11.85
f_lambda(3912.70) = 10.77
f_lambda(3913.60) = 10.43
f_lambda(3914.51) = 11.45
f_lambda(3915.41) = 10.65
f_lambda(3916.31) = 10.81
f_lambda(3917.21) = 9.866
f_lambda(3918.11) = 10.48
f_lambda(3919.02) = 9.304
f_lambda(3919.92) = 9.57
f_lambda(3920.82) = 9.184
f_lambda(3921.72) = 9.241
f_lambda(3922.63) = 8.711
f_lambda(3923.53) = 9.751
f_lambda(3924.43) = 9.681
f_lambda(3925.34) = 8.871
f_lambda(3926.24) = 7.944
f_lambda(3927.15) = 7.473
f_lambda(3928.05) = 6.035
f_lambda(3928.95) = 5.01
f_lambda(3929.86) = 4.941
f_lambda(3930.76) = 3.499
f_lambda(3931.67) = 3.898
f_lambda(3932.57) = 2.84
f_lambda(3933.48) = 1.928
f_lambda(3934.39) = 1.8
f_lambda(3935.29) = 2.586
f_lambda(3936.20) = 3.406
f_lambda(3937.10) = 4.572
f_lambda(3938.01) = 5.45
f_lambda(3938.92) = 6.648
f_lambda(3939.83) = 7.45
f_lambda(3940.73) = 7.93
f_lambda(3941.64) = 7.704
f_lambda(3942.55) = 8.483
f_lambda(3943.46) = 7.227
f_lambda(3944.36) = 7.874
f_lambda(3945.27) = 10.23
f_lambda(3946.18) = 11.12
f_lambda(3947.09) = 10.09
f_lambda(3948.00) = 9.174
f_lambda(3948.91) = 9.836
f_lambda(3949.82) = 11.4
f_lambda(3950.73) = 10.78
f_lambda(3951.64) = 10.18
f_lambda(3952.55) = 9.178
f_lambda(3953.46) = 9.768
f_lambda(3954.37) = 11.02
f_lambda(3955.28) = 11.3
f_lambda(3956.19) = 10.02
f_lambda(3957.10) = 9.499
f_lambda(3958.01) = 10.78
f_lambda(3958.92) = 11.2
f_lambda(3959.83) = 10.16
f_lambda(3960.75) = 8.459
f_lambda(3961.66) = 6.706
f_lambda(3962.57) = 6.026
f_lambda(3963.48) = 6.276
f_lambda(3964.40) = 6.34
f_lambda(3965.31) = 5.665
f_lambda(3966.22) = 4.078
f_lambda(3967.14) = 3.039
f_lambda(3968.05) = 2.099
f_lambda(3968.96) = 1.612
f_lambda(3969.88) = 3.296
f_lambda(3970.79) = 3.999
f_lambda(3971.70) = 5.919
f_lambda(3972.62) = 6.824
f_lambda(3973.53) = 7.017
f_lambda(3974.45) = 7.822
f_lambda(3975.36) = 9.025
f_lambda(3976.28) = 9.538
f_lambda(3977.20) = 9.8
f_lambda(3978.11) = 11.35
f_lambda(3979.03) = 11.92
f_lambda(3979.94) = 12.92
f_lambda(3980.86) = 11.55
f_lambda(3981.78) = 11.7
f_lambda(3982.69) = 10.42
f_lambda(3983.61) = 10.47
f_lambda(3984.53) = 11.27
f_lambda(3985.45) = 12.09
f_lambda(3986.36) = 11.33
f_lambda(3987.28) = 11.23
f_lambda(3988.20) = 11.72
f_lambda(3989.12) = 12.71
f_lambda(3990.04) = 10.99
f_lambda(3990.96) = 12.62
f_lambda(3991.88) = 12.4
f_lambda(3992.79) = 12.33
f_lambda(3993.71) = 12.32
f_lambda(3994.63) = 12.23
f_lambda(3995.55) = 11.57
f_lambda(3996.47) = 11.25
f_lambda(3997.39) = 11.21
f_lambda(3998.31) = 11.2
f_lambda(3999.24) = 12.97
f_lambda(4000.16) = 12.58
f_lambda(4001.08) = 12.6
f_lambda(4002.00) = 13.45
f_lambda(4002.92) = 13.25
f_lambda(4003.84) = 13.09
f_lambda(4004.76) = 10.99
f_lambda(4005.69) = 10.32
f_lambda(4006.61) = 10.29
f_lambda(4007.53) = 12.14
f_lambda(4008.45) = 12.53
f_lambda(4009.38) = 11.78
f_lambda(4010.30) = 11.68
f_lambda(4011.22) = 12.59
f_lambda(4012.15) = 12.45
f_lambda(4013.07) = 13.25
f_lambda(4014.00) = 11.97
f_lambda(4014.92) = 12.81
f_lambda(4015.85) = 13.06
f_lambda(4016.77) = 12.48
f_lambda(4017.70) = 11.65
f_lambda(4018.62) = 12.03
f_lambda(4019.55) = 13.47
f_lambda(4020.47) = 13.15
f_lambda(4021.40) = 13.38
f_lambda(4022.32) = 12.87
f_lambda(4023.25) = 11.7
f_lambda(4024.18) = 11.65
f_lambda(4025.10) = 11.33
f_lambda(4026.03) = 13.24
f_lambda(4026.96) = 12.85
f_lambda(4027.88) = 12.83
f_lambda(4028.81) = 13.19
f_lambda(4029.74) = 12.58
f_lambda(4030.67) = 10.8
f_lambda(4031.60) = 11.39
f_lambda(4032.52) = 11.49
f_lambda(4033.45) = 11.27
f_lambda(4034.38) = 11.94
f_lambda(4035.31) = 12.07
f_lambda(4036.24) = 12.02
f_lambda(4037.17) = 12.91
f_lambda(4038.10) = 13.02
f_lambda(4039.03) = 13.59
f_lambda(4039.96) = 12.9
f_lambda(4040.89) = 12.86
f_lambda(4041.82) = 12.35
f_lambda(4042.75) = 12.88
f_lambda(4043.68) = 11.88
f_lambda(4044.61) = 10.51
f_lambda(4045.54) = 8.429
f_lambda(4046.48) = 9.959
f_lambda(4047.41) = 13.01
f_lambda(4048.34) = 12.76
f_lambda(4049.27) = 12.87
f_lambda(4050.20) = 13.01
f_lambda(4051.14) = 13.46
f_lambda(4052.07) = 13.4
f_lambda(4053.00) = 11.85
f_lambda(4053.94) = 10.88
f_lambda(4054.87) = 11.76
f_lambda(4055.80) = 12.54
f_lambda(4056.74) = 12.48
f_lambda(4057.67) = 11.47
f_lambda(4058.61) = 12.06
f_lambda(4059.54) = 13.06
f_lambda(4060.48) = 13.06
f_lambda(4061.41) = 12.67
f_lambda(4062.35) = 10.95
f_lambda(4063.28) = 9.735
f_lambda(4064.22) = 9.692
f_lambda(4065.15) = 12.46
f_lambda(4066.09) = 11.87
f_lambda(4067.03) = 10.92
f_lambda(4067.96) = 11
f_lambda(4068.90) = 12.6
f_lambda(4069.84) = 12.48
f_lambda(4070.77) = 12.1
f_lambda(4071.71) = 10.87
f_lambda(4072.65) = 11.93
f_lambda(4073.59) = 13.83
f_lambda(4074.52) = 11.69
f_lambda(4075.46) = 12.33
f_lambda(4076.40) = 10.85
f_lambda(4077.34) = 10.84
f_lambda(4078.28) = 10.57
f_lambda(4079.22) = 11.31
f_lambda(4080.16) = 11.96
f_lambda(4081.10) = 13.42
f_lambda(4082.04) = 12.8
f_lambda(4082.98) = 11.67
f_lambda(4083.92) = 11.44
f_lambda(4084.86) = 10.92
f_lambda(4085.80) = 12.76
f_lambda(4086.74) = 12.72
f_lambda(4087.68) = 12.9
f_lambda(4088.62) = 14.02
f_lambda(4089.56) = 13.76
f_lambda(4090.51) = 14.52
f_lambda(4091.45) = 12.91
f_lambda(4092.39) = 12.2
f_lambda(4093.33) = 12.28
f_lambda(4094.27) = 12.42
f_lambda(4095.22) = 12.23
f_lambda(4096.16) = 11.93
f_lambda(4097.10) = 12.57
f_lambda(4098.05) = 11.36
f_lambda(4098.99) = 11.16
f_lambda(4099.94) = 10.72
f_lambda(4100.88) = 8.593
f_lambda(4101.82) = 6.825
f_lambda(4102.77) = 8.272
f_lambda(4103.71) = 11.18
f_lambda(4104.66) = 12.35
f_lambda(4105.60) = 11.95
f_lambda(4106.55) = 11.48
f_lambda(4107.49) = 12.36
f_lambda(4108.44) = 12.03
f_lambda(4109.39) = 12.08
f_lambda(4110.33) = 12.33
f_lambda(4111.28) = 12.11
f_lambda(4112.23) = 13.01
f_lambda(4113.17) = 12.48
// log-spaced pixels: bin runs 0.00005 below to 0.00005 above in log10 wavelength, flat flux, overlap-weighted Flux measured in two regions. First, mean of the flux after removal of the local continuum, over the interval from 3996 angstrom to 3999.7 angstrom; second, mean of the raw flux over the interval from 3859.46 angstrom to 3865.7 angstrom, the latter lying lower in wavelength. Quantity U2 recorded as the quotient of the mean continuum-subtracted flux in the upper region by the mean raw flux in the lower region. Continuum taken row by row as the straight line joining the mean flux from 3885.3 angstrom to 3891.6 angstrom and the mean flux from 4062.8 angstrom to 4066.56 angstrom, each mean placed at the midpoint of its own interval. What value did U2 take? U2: 0.193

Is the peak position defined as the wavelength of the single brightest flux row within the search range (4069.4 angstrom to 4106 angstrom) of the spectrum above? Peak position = 4090.51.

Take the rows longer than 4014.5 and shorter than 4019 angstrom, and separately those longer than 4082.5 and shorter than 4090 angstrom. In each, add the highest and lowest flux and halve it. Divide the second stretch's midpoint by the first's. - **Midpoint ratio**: 1.01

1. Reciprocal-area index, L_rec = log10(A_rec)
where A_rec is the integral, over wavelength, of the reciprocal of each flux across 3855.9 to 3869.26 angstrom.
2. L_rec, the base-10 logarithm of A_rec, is 0.1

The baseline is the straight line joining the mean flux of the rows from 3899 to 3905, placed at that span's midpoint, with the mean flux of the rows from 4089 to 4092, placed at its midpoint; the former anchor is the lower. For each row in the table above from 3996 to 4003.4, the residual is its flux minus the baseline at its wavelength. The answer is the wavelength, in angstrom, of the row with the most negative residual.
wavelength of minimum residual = 3998.31 angstrom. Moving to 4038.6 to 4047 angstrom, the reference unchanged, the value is 4045.54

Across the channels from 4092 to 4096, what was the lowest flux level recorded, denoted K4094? 12.2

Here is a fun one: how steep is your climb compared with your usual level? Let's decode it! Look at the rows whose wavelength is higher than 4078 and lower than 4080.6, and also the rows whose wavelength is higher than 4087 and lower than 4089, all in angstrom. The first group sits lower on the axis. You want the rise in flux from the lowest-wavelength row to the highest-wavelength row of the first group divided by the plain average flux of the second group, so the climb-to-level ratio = 0.10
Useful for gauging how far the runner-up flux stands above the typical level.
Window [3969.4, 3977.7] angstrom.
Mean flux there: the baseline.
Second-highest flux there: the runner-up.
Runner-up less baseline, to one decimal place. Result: 2.5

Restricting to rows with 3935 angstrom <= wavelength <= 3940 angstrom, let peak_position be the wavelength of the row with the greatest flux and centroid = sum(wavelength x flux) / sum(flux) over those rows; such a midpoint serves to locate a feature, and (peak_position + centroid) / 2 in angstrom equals 3939.0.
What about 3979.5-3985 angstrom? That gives 3981.0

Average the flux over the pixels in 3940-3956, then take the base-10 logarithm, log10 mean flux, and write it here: 0.98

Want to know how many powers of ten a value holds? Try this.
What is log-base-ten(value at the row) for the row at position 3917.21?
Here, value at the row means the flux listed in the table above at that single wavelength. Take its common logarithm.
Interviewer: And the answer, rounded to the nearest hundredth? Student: 0.99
